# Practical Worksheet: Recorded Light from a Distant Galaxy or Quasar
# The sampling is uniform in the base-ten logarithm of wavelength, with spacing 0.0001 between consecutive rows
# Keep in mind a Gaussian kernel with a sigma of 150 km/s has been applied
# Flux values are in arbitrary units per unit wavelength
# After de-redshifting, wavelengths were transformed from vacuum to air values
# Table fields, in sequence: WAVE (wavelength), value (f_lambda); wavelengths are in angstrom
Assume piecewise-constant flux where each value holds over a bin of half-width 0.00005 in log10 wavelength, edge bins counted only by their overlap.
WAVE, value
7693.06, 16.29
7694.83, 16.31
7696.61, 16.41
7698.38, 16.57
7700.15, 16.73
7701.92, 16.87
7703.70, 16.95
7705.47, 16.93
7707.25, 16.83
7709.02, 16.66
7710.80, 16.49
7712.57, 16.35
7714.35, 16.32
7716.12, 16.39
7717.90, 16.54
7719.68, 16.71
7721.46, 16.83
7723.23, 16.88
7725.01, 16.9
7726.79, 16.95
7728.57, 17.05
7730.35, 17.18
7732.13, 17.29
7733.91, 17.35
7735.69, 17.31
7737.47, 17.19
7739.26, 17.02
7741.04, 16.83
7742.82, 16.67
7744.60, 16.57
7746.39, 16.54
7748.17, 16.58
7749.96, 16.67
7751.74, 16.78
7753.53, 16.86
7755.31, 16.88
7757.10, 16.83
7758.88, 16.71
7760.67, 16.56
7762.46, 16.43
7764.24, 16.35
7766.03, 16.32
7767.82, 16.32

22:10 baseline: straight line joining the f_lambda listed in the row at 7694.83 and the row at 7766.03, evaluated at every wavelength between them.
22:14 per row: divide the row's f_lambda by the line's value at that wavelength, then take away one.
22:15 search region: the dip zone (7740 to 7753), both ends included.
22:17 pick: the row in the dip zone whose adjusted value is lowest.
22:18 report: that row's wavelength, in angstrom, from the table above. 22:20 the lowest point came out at 7746.39 angstrom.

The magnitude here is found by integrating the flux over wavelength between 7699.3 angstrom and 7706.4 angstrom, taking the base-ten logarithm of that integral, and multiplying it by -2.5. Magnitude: -5.20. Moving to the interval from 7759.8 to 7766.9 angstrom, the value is -5.17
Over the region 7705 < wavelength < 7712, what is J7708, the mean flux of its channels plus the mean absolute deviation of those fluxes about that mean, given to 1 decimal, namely 16.9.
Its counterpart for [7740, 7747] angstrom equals 16.8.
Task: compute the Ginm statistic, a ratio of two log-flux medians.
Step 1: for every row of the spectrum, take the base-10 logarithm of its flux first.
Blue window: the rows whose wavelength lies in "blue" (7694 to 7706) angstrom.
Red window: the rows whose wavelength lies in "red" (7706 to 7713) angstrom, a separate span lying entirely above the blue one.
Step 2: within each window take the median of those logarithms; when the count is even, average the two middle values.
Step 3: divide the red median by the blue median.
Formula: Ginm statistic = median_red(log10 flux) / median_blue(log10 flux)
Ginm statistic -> 1.00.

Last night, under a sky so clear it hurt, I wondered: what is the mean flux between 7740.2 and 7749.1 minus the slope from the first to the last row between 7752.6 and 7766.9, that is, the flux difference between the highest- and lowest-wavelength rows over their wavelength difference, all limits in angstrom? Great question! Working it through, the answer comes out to 16.68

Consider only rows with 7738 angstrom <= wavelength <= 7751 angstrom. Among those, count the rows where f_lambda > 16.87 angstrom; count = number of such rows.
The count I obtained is 1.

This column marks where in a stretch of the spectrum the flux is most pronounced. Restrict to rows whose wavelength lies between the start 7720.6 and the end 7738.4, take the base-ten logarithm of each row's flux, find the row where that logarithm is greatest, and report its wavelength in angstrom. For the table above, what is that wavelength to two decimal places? 7733.91 angstrom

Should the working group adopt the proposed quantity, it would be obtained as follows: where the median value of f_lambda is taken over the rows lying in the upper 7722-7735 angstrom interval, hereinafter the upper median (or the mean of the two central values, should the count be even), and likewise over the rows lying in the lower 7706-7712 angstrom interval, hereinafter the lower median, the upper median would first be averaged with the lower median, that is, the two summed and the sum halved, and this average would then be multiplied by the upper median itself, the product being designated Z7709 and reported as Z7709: 287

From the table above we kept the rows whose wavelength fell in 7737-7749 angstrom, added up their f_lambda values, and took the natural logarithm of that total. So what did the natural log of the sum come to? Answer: 4.77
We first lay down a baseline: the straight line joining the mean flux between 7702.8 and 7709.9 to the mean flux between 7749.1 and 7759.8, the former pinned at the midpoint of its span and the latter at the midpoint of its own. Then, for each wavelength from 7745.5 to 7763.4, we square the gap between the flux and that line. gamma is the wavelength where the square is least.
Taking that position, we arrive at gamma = 7751.74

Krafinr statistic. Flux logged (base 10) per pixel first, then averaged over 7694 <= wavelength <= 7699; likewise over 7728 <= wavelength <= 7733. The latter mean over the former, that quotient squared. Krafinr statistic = 1.03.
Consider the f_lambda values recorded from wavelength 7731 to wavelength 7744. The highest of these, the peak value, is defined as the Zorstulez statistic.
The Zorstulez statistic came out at 17.35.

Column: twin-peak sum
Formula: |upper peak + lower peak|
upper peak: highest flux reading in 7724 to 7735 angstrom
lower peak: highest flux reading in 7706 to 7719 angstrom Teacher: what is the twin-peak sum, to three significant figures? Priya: 34.2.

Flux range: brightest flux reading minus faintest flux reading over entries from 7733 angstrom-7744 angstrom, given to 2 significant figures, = 0.68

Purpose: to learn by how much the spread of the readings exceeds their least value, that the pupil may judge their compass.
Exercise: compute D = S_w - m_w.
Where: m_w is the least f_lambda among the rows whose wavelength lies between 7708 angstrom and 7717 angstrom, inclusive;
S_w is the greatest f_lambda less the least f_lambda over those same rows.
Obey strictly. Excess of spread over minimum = -16.0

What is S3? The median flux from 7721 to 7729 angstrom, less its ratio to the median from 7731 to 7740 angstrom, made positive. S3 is 15.9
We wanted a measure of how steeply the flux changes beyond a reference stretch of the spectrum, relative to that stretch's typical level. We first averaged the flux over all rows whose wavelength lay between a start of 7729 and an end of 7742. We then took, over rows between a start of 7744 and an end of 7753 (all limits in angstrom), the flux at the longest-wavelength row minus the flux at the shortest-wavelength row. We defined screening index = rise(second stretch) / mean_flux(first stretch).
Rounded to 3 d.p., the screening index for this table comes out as 0.012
